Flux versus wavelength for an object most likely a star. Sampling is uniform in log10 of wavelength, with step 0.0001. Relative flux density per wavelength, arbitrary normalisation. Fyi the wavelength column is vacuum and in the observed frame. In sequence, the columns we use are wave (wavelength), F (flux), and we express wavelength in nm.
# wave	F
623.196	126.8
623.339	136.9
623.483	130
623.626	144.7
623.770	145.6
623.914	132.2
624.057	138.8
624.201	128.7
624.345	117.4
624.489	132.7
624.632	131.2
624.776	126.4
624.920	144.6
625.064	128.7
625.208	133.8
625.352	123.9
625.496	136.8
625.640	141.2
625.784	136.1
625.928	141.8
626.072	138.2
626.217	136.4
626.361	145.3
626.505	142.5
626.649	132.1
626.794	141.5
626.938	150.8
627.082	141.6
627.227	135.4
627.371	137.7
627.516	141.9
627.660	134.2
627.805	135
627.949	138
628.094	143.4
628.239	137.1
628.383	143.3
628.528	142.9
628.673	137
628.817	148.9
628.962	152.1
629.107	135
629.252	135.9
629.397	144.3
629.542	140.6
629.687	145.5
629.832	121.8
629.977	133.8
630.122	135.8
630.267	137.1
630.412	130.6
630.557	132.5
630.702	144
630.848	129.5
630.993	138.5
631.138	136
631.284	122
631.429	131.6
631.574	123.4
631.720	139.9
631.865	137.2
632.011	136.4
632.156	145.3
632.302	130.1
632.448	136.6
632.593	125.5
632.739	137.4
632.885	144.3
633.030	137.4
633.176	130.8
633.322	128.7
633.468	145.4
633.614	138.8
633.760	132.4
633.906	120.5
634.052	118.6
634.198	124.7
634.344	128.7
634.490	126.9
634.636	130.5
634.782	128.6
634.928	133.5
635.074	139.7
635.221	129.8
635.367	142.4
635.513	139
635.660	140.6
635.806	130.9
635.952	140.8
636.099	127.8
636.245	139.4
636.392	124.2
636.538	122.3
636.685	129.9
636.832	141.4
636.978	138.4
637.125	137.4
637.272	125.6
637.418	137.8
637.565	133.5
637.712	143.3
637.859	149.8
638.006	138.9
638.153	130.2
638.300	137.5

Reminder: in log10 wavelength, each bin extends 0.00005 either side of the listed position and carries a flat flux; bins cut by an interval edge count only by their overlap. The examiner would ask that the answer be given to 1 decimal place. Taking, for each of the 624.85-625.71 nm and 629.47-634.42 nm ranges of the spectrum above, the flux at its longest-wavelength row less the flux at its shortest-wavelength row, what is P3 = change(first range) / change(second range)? 0.3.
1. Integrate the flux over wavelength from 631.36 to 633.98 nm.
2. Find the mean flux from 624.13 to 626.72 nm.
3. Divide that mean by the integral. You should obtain 0.381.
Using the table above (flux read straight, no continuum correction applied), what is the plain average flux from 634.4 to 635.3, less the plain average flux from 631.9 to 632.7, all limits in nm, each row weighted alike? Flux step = -3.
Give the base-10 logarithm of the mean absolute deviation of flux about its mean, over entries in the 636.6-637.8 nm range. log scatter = 0.67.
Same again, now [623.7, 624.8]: 0.76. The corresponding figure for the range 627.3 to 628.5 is 0.48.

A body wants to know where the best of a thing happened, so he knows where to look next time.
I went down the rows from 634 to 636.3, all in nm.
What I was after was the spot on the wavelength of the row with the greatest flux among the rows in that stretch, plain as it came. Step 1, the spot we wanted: 635.367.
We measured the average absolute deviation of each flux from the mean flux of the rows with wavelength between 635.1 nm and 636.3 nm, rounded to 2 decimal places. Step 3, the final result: 5.13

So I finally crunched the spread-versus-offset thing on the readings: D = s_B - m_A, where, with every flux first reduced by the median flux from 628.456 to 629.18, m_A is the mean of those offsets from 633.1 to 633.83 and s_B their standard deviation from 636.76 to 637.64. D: 13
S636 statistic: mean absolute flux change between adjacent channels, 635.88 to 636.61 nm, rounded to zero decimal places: 10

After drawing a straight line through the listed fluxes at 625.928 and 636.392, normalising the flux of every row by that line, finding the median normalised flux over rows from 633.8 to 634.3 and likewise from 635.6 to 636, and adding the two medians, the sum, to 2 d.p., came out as 2.06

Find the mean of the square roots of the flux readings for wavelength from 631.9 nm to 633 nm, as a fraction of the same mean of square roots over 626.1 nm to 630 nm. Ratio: 0.99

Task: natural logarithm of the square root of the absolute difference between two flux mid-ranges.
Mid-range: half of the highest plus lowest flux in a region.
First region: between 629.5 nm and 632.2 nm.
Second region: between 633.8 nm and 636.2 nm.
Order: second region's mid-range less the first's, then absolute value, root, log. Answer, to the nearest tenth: 0.6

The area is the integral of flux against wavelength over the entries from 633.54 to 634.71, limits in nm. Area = 149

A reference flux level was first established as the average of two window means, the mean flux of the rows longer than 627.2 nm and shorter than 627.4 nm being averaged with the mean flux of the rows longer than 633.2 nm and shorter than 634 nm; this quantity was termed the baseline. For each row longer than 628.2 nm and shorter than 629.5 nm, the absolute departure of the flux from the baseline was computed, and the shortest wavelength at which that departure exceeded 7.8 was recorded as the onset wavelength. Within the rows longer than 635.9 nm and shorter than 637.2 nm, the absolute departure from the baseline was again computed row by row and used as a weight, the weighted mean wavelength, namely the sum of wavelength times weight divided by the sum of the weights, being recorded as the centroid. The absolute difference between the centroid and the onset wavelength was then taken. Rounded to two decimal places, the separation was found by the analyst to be 8.09 nm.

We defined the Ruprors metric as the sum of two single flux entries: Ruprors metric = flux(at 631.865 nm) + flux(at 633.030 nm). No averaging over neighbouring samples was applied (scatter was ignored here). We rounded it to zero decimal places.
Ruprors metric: 275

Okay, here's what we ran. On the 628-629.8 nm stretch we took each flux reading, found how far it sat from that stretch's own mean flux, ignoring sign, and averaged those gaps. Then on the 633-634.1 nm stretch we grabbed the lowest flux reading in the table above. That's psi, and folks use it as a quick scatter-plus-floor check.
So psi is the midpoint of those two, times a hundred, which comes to 6140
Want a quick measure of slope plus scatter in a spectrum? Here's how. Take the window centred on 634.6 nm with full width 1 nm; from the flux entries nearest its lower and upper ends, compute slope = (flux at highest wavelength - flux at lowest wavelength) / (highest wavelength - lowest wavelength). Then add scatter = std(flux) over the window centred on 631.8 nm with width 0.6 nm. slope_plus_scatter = 24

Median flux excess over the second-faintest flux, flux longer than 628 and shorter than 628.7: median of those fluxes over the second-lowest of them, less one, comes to 0.042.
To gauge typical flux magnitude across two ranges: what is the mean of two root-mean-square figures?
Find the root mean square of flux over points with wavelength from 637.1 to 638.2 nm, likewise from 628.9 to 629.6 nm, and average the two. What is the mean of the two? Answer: 139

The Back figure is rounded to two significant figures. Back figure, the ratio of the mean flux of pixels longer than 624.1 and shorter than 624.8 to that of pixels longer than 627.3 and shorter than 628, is 0.93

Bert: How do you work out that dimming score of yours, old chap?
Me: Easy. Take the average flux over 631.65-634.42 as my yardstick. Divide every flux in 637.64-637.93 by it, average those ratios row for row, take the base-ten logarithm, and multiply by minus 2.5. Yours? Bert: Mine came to -0.10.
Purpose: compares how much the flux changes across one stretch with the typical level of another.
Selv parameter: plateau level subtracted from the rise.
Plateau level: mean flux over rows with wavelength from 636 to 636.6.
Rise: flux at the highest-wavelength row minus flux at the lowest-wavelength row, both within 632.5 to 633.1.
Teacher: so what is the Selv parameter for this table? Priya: -117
